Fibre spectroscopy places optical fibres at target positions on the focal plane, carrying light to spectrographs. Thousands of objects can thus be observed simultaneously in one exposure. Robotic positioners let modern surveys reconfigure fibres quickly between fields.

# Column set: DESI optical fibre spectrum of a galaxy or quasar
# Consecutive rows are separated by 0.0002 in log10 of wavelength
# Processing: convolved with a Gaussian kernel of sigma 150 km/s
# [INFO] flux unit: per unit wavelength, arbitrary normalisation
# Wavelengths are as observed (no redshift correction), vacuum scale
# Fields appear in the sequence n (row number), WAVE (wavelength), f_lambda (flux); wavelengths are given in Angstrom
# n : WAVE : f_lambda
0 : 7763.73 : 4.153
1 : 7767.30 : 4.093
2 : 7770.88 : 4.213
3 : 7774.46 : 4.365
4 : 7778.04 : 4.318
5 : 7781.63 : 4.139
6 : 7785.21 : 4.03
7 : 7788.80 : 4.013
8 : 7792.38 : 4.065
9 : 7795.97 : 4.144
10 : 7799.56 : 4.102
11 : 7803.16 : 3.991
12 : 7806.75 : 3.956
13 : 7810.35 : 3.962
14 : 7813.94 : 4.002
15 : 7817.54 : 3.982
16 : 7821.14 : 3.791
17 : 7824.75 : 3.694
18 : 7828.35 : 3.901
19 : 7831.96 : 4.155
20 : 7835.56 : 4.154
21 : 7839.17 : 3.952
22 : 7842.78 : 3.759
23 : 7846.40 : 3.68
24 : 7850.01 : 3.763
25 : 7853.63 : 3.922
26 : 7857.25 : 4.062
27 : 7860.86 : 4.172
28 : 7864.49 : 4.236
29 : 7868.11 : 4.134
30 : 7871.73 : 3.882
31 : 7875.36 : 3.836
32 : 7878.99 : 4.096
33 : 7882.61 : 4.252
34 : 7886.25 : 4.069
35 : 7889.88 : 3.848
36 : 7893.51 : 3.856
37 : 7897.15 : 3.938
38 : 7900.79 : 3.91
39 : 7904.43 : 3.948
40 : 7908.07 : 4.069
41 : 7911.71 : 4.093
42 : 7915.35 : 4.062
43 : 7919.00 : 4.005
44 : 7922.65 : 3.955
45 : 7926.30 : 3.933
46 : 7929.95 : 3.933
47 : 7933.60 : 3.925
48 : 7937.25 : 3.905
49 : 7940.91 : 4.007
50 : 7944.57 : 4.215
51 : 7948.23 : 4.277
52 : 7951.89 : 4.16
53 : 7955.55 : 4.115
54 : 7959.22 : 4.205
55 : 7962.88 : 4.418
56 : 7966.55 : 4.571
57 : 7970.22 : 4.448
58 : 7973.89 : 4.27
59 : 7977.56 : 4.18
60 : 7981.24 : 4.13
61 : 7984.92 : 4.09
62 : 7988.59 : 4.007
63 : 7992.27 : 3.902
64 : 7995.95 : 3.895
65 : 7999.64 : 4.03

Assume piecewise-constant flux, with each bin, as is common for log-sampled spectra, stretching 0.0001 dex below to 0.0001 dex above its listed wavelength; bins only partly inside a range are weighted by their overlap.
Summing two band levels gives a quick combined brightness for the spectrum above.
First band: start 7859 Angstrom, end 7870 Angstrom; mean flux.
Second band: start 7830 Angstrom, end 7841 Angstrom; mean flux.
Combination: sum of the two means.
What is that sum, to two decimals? 8.27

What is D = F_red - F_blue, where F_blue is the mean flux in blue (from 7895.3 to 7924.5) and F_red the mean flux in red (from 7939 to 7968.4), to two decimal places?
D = 0.25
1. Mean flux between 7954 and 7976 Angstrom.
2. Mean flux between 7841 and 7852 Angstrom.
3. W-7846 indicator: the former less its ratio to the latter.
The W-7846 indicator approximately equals 3.18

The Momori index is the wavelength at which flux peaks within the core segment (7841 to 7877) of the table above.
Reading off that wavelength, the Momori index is 7864.49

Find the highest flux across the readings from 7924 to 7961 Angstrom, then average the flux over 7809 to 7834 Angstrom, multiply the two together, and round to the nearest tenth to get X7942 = 16.8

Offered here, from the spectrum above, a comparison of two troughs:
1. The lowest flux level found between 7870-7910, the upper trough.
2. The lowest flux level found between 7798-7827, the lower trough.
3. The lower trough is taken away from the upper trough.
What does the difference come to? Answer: 0.14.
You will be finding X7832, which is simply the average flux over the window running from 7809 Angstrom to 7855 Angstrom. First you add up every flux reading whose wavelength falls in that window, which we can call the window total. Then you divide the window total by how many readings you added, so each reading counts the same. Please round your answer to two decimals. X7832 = 3.90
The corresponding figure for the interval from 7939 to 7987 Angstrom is 4.24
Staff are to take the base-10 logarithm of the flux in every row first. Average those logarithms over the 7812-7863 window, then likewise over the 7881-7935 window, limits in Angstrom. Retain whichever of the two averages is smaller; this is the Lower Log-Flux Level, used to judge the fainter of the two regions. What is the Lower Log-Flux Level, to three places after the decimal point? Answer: 0.594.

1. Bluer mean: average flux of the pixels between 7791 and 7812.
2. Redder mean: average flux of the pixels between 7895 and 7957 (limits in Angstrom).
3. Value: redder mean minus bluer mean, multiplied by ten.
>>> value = -0.1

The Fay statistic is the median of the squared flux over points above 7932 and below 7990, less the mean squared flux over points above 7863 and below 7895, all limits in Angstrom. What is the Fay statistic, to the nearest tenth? 1.2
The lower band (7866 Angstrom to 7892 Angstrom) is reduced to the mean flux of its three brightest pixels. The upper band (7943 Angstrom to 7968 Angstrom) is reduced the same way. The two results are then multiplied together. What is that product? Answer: 18.4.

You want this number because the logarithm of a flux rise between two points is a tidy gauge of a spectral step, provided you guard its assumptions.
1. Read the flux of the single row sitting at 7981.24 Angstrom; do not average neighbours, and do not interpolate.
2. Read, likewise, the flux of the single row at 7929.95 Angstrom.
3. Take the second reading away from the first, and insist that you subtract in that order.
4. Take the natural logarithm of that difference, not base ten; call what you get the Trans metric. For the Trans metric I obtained -1.62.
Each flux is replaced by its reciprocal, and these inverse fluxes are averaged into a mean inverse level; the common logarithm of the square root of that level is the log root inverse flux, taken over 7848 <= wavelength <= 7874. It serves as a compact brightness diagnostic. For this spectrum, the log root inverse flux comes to -0.302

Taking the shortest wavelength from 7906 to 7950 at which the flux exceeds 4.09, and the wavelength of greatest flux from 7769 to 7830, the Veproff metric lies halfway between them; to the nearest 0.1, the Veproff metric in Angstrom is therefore 7843.1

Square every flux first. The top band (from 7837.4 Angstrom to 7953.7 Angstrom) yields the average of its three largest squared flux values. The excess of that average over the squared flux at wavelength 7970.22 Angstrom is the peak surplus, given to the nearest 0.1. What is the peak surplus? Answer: -1.7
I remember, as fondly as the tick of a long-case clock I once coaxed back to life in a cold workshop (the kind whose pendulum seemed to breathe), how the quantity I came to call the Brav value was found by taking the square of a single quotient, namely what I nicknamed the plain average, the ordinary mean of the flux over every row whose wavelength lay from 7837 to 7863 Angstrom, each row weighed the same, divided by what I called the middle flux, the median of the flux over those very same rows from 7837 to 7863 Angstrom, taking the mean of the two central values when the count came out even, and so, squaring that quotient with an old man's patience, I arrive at 0.99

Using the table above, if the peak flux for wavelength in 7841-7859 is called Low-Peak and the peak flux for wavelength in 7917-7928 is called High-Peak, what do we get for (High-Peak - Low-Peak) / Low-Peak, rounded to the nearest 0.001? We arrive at -0.014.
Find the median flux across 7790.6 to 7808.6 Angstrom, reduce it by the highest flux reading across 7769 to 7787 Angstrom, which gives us -0.30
